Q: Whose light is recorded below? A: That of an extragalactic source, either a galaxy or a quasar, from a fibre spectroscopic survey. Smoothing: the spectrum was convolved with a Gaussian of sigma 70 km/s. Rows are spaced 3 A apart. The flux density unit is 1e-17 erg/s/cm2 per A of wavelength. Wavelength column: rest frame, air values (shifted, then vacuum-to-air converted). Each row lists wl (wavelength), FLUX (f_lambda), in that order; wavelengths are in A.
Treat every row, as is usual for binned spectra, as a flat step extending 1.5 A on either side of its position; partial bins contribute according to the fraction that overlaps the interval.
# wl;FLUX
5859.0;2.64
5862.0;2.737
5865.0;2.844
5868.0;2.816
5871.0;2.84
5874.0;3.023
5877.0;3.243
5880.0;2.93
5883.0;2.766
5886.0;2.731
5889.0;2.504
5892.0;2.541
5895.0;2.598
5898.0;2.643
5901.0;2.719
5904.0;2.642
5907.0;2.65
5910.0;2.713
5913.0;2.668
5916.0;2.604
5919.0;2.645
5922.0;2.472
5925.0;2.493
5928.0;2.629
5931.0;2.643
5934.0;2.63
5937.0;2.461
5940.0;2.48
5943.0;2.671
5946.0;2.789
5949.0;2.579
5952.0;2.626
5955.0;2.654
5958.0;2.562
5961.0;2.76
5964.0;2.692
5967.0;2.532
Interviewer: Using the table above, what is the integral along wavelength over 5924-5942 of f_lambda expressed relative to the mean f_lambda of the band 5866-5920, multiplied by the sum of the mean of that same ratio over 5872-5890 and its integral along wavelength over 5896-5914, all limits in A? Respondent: 313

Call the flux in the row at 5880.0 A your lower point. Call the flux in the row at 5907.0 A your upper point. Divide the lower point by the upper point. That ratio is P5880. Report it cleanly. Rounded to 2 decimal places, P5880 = 1.11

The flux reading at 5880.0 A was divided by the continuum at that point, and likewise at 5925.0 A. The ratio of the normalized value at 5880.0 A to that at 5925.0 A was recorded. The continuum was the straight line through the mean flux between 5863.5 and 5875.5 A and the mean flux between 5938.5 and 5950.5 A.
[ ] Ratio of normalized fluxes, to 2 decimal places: 1.11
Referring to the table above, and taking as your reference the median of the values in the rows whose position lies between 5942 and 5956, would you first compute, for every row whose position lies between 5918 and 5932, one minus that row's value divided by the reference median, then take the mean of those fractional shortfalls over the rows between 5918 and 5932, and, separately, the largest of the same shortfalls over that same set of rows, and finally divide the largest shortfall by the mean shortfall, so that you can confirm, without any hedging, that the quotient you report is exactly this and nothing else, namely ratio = 2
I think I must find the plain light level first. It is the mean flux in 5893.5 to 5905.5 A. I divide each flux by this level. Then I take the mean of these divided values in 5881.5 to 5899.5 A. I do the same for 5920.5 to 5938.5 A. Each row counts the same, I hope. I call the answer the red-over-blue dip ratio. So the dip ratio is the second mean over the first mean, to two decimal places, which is 0.97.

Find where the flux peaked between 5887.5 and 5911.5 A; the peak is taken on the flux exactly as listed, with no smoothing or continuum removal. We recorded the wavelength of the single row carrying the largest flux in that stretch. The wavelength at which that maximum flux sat 5901.0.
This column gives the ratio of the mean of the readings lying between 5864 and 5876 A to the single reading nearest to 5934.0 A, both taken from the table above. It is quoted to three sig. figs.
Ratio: 1.10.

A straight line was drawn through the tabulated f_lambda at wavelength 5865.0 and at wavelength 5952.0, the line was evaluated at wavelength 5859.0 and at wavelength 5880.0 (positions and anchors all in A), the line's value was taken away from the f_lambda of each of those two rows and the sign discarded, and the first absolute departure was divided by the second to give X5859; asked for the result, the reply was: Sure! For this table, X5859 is 1.8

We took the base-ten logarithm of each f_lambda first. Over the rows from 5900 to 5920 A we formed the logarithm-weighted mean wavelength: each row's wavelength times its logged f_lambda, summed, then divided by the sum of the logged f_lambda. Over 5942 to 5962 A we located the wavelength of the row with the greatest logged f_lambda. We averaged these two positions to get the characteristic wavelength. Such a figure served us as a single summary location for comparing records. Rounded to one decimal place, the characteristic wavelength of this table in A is 5928.0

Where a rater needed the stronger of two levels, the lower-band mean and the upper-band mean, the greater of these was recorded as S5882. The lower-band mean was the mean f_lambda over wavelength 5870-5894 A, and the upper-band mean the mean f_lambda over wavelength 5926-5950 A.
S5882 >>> 2.82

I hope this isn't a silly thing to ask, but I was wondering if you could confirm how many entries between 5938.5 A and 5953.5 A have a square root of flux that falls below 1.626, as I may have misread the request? 3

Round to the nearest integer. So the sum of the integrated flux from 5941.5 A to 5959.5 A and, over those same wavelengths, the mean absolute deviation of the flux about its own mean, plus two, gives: 50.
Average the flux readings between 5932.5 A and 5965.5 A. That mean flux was 2.63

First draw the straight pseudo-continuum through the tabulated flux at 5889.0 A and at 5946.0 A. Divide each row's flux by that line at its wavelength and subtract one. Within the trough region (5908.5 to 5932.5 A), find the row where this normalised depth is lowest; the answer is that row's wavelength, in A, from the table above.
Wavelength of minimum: 5922.0 A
